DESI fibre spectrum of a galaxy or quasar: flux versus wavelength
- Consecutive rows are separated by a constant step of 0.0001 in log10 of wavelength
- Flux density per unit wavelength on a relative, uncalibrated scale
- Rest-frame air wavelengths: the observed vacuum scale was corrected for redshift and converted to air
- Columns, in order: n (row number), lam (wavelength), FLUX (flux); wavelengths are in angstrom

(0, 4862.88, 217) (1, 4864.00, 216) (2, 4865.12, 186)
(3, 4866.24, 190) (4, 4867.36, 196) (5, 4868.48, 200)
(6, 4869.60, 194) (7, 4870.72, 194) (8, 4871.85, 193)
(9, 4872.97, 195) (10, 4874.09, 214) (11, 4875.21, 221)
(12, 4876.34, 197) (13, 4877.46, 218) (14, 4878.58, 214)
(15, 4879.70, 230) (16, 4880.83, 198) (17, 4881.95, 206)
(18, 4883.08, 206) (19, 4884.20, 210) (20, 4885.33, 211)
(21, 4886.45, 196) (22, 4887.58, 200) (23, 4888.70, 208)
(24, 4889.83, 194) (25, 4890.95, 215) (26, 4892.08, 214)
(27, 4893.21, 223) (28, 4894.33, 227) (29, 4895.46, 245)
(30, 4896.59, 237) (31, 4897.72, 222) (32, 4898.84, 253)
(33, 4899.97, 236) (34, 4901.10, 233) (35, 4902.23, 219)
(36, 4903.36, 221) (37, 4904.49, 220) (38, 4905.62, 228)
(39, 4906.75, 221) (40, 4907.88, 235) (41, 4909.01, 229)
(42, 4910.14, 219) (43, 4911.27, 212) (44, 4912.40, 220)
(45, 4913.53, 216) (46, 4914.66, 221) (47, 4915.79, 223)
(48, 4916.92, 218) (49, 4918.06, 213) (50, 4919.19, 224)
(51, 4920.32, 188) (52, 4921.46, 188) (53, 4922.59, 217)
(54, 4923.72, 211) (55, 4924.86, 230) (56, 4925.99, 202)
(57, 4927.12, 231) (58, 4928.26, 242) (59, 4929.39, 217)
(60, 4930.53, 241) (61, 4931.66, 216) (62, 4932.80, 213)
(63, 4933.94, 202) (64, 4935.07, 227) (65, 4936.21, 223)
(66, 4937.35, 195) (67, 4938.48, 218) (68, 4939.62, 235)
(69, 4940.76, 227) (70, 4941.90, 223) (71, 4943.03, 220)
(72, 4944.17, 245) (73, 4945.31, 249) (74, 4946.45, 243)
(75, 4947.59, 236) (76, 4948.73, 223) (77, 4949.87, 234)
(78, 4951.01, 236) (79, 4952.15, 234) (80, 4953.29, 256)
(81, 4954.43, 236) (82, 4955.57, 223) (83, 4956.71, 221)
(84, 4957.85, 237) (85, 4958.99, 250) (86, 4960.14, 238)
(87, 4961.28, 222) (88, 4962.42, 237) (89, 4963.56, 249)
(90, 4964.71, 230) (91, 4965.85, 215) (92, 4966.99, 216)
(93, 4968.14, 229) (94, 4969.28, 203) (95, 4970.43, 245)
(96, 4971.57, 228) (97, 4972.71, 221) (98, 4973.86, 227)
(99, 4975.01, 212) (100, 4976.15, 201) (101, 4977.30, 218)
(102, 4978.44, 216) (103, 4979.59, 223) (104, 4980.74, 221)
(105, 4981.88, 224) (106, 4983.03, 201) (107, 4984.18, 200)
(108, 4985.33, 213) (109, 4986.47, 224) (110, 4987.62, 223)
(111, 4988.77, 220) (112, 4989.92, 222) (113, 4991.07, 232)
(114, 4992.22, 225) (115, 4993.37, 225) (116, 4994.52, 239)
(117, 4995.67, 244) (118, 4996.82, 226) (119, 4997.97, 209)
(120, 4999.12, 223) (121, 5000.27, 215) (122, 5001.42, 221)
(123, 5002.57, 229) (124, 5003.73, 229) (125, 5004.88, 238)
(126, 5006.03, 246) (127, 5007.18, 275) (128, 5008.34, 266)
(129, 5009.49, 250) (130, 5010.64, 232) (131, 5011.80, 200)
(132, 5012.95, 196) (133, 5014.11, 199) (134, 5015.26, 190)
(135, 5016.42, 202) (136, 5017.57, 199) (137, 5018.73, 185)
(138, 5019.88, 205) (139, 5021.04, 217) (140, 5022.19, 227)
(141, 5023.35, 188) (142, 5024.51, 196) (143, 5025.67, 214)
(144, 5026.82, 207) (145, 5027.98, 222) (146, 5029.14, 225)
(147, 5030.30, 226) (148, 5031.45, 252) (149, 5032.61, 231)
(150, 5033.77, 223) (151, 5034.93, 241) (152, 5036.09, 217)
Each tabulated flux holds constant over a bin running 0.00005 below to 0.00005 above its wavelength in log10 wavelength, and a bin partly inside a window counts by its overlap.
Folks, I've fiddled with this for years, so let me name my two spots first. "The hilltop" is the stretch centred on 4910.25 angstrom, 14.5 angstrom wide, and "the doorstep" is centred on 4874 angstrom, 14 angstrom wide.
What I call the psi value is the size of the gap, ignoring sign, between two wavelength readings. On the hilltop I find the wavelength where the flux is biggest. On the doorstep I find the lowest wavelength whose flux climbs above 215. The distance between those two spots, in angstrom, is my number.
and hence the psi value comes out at 32.7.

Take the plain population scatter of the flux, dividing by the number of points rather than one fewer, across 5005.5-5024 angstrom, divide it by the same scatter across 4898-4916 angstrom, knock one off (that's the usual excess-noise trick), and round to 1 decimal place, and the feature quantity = 1.9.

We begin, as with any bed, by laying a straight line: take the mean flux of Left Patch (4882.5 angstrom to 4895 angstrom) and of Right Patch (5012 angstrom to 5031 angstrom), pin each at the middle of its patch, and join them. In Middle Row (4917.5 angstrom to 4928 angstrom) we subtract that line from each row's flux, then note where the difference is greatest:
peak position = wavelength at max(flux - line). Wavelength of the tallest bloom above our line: 4927.12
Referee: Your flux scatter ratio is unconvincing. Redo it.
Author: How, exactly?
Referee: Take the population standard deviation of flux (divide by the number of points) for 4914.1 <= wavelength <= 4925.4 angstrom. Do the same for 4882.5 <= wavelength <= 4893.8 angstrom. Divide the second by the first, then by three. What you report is 0.21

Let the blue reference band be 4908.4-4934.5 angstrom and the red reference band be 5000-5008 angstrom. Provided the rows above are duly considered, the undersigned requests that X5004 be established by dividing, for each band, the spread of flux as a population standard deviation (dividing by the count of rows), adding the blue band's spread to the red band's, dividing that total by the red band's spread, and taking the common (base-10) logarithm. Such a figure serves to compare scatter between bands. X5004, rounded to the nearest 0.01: 0.24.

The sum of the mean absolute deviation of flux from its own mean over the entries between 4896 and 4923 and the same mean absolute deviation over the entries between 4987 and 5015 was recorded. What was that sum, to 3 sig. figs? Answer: 22.7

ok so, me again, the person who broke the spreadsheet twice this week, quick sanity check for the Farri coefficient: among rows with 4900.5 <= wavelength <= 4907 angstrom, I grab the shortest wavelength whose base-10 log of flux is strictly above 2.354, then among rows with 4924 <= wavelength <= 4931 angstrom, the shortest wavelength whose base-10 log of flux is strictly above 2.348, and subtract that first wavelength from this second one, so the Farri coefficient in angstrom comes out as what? 23.8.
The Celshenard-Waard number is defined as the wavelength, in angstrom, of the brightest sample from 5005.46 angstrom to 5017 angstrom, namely 5007.18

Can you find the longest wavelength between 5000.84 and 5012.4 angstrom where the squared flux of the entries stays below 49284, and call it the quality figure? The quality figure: 5011.80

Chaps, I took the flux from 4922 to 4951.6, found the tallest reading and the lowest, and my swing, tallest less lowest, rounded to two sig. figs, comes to 54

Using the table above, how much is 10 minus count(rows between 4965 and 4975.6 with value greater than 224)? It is 6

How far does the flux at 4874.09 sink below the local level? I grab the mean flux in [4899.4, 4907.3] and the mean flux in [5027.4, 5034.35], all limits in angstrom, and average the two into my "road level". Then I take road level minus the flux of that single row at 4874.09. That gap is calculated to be 14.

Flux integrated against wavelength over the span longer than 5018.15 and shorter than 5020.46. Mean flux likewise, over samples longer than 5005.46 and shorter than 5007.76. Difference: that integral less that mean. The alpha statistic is 190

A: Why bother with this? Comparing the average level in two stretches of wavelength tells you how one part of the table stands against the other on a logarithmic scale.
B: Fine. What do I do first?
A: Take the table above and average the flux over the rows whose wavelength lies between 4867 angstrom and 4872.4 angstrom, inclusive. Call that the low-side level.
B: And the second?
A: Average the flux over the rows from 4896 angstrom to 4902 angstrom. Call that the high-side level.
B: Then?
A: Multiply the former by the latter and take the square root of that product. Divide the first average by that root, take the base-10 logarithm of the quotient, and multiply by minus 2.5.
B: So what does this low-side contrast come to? 0.10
